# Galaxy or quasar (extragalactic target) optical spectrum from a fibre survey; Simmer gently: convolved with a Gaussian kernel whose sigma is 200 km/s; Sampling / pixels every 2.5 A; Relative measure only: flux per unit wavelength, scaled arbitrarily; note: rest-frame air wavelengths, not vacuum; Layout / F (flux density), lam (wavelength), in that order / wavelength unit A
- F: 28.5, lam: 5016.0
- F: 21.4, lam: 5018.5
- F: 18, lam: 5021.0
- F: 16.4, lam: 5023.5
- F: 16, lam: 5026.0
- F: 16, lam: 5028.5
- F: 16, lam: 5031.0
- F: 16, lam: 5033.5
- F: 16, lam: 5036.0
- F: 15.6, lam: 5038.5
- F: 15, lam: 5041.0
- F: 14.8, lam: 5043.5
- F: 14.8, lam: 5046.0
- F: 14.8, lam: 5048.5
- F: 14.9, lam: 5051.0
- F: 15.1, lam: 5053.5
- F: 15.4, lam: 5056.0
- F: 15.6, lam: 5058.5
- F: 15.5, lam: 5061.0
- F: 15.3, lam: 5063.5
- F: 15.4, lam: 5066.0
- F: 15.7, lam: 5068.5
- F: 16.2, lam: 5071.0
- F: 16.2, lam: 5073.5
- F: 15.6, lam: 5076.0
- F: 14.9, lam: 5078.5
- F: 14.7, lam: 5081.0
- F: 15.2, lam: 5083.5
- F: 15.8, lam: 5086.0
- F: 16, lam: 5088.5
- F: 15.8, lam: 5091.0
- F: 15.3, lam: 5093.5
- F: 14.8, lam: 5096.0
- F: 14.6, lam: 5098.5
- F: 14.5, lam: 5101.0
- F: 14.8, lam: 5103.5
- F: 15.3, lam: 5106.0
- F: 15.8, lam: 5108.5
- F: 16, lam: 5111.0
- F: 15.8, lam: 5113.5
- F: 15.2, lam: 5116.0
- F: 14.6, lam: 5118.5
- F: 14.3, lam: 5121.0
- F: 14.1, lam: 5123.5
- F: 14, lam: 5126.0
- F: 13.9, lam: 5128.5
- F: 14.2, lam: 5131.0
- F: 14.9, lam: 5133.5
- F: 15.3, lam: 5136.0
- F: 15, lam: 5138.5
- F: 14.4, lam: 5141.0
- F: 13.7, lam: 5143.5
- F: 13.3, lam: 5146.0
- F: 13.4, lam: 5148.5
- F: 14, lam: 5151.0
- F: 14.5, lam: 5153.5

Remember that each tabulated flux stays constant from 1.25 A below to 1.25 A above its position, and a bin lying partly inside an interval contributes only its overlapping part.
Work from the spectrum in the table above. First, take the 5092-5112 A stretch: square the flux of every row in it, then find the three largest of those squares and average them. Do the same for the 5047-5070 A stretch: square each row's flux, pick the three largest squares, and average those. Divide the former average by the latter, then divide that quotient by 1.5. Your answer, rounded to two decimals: 0.68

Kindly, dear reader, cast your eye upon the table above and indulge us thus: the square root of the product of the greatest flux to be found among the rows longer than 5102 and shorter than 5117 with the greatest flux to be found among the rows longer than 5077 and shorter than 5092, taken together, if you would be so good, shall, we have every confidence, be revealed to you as 16.0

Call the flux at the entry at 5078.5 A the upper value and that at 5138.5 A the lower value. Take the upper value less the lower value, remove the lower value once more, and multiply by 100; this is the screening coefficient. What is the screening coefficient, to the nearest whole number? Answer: -1510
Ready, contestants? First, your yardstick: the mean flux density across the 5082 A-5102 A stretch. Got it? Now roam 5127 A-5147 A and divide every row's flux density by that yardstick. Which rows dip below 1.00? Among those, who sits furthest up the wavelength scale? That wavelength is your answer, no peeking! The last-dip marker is 5146.0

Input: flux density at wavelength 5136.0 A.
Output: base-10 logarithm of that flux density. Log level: 1.18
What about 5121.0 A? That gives 1.16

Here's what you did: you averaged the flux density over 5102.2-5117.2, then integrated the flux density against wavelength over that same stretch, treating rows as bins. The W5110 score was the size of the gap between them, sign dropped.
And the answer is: 217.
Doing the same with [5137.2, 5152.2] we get 196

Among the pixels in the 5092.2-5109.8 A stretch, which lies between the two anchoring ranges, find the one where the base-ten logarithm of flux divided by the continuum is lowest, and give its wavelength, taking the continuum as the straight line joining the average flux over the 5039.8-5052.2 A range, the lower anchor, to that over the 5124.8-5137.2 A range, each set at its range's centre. 5101.0 A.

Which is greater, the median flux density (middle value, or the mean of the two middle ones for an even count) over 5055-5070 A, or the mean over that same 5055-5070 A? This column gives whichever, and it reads 15.5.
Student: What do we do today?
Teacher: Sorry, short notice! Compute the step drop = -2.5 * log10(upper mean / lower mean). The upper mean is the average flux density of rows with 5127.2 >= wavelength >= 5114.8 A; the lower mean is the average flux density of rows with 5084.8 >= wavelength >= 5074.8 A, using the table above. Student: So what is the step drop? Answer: 0.049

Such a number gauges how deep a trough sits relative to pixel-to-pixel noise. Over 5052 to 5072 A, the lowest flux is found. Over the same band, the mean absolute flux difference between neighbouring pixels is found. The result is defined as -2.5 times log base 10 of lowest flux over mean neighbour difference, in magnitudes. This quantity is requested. -4.48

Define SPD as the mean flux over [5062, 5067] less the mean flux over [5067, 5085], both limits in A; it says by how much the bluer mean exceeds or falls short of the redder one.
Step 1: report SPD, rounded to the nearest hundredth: -0.15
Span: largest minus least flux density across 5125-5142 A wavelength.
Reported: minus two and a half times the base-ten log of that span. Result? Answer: -0.37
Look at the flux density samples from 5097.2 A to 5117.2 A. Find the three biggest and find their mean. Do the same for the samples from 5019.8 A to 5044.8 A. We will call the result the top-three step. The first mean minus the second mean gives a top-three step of -0.93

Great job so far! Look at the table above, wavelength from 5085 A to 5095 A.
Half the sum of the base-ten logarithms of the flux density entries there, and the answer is 2.4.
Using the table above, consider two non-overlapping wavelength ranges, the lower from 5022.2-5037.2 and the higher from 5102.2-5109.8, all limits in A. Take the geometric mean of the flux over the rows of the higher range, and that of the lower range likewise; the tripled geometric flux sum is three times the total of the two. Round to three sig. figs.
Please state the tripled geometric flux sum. 94.1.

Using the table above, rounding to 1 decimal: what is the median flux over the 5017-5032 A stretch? 16.2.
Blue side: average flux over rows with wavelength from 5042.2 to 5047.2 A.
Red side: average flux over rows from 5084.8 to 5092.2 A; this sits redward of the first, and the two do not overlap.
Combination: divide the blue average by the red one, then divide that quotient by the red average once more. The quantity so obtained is 0.0588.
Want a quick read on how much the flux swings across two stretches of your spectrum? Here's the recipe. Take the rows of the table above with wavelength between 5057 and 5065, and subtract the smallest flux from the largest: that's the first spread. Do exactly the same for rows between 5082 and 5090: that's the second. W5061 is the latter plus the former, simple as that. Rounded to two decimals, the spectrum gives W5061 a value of 1.10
